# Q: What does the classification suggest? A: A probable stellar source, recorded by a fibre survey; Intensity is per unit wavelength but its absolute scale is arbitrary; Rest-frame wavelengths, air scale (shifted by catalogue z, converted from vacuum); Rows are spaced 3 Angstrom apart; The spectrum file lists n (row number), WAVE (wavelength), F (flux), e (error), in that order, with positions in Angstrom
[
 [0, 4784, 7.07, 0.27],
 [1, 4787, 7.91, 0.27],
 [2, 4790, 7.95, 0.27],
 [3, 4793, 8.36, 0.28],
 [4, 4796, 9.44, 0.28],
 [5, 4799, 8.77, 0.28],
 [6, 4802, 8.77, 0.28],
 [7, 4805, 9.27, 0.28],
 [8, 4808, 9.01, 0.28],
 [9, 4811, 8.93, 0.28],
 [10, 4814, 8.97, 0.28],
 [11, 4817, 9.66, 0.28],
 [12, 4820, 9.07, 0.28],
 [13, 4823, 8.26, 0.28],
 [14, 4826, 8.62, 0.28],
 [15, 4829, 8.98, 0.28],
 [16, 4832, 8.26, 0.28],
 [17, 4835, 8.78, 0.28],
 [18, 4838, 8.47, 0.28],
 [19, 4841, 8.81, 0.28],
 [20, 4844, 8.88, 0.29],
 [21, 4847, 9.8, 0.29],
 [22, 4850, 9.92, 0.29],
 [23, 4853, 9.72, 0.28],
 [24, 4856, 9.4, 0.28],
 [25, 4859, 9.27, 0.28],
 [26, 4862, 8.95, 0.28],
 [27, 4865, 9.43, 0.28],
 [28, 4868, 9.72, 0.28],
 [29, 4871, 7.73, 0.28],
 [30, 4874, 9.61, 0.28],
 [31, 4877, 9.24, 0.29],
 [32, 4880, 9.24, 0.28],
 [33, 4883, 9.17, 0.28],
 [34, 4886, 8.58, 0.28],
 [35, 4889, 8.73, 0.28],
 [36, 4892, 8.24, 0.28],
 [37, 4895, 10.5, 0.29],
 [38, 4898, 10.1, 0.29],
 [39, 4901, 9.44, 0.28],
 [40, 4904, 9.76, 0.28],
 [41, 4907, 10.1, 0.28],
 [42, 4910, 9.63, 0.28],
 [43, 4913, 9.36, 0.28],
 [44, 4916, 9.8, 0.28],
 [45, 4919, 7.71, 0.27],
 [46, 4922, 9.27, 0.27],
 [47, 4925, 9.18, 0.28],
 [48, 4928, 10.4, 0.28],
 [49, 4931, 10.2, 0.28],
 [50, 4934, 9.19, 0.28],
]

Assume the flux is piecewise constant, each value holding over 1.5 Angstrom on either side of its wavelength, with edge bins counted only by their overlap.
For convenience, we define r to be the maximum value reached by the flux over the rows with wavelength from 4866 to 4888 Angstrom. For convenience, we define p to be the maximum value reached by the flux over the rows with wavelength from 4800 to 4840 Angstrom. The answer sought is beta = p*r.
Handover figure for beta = 94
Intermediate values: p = 9.66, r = 9.72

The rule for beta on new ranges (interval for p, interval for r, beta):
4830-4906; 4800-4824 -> 101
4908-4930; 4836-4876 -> 103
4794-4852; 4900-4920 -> 100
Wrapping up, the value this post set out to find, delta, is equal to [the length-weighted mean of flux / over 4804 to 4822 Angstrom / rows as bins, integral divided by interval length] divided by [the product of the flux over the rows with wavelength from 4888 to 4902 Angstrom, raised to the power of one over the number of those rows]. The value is 0.97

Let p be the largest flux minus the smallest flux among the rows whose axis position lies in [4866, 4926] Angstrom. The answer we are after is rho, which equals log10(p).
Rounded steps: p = 2.8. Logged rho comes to 0.45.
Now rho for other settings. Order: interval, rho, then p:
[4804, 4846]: 0.15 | 1.4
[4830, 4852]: 0.22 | 1.7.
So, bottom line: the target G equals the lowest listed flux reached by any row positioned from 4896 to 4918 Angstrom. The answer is 9.36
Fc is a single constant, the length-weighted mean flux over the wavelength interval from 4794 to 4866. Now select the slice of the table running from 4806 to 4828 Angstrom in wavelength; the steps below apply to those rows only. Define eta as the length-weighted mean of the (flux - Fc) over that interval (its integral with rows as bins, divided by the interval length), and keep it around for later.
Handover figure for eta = -0.11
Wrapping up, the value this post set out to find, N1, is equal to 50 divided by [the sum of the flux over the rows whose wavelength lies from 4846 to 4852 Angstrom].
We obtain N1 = 2.54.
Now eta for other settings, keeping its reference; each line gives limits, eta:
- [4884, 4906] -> 0.30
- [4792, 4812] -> -0.10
